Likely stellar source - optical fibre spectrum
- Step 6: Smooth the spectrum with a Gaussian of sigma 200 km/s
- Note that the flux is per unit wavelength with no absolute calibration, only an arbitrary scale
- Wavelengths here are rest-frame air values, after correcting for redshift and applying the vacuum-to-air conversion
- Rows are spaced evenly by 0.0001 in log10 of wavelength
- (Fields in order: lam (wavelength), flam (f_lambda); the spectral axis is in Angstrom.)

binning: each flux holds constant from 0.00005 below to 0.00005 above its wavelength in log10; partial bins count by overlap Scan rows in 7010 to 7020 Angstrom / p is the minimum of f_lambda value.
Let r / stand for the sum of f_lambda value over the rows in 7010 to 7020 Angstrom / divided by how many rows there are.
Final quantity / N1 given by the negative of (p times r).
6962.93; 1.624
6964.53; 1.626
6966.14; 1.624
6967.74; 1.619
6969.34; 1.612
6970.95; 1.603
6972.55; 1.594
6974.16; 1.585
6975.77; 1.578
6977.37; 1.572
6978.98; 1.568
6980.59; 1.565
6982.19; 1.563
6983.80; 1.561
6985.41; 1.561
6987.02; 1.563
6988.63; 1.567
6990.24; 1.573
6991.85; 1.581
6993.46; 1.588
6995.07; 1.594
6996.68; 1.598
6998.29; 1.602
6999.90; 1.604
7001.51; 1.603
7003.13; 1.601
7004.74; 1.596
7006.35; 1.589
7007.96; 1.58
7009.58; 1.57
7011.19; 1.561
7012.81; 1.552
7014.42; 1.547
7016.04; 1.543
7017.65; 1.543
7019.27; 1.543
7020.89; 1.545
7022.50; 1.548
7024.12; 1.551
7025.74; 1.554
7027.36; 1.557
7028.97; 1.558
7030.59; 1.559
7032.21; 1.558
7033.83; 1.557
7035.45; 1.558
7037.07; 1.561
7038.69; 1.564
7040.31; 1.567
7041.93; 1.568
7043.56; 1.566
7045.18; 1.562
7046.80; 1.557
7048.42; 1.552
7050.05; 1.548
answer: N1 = -2.39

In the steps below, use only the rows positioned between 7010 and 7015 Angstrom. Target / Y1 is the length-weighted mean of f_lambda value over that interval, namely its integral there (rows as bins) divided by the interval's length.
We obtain 1.556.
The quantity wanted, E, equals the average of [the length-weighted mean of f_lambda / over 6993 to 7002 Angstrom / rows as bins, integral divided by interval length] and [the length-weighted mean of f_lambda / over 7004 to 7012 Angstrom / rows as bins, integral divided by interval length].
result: 1.59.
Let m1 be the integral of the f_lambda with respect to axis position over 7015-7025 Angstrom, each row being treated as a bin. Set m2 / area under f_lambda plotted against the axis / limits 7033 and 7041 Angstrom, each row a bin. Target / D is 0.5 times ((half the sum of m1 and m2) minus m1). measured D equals -0.7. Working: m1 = 15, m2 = 12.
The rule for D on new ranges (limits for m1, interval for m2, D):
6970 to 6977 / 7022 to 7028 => -0.5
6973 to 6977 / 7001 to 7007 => 0.8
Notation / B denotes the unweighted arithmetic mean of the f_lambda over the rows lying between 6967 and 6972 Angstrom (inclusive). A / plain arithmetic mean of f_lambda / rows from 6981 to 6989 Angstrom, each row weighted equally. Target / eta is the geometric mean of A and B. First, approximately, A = 1.56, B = 1.61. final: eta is 1.59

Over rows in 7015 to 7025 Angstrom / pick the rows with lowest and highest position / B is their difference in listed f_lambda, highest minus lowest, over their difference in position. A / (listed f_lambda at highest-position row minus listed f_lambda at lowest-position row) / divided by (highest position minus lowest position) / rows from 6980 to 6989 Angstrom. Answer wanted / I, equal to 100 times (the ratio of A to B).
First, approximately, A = 0.000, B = 0.0010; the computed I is 25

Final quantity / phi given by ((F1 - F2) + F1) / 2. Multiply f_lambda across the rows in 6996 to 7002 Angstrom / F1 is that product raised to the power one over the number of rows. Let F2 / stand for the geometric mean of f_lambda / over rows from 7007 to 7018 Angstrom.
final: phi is 0.82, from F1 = 1.60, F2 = 1.557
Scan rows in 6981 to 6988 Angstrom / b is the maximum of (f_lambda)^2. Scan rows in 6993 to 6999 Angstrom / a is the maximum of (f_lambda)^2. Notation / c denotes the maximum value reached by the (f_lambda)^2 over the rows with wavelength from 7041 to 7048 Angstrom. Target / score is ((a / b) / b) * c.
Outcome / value 1.06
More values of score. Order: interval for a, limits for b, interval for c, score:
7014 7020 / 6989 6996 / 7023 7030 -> 0.90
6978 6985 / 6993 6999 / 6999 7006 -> 0.96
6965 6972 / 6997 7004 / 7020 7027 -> 0.96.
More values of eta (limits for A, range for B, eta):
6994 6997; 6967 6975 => 1.60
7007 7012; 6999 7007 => 1.58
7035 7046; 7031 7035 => 1.56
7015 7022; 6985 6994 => 1.56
